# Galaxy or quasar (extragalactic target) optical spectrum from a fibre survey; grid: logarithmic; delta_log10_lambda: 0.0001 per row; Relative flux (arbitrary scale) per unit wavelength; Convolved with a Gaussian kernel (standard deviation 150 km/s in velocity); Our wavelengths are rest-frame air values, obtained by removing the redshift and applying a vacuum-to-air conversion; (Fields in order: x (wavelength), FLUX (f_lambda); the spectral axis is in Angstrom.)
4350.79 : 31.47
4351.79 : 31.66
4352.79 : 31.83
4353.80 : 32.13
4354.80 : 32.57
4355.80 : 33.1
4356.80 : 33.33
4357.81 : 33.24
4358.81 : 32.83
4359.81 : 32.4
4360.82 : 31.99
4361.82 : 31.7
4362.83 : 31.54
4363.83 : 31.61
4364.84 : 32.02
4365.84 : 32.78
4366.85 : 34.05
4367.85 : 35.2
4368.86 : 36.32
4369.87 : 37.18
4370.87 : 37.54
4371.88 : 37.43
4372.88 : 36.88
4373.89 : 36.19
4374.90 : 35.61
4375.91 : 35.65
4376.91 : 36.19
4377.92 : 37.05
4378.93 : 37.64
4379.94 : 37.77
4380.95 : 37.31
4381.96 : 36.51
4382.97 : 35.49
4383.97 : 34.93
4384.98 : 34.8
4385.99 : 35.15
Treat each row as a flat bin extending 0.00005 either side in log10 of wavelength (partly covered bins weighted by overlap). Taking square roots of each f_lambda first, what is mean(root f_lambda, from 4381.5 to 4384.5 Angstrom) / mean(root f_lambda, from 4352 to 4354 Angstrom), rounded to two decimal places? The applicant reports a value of 1.06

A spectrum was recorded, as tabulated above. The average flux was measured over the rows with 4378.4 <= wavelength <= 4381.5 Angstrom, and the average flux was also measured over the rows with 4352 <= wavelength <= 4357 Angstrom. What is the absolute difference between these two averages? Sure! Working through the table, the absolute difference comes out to 5.0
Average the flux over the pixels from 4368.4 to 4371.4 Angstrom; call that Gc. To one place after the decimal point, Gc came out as 37.0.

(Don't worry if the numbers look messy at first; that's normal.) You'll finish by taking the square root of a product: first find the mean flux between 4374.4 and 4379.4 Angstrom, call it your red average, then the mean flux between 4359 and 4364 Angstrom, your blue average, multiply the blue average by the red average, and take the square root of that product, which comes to 34.1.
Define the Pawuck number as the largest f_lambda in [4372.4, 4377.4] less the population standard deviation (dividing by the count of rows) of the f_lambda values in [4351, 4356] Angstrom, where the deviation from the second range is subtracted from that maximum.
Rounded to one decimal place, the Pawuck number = 36.4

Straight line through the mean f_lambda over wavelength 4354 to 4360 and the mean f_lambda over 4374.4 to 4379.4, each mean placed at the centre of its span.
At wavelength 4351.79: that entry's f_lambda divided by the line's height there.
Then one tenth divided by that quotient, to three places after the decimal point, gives 0.101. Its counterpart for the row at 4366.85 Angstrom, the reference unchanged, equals 0.102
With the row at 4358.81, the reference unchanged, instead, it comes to 0.101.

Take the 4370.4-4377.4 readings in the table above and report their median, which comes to 36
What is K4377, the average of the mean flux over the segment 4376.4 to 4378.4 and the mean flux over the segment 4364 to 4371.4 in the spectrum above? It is 36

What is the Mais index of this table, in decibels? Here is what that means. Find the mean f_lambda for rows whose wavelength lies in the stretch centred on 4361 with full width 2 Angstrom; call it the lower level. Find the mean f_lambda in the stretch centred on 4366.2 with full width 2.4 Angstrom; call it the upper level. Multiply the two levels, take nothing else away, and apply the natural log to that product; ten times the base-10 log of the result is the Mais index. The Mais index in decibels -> 8.43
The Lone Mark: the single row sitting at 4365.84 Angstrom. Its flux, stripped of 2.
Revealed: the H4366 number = 31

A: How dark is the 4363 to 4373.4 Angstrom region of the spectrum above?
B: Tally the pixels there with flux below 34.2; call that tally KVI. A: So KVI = 4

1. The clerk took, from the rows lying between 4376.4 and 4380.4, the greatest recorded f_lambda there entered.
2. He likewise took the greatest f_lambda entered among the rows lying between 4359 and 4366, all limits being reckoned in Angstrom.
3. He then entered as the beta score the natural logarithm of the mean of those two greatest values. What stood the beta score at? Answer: 3.563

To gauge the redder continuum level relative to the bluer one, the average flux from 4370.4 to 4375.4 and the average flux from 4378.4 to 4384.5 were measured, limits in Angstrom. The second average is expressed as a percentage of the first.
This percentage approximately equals 100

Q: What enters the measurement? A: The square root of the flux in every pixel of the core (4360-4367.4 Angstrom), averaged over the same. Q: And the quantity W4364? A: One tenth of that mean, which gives 0.568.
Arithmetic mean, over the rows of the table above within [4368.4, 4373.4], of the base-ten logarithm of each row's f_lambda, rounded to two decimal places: 1.57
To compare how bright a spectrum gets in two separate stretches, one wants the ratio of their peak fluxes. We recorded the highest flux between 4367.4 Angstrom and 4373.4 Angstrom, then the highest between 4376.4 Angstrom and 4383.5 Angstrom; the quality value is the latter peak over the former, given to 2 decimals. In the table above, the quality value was 1.01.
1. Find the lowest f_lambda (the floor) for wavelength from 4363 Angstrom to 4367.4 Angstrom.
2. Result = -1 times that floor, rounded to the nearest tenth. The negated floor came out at -31.6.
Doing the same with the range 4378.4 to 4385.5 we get -34.8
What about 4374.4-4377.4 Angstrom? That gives -35.6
